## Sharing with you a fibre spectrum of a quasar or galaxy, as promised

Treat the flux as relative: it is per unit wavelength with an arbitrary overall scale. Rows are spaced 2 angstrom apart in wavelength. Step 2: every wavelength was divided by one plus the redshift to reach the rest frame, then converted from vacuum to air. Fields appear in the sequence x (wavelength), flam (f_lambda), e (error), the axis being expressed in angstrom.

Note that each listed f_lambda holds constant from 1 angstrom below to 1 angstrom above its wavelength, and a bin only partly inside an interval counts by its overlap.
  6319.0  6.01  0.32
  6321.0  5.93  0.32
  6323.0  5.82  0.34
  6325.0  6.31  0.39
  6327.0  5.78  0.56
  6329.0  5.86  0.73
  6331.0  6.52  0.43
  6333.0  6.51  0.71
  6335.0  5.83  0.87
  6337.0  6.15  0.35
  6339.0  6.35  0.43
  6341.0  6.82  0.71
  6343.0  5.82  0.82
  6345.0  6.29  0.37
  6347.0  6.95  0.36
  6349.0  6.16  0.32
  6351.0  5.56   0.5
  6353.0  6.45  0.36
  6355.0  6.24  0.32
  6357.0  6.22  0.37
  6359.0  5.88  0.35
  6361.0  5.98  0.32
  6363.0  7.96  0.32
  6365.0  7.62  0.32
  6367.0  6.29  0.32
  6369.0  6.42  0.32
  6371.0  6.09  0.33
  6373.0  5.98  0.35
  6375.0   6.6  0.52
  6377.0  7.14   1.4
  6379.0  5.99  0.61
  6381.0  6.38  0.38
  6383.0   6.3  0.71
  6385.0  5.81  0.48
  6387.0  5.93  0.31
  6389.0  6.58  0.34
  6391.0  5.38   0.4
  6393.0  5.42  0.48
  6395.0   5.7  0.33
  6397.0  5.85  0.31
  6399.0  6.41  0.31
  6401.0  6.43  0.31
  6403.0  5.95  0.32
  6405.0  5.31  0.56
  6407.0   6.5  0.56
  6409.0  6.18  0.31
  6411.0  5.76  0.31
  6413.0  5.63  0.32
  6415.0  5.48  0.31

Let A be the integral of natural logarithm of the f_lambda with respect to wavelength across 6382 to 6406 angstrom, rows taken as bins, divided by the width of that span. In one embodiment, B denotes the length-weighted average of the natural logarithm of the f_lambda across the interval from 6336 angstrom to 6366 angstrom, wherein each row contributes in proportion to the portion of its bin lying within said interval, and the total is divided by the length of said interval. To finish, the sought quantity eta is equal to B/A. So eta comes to 1.05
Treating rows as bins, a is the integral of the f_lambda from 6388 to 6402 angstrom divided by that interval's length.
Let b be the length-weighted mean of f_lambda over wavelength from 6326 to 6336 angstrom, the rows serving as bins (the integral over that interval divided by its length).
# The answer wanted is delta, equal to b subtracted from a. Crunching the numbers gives -0.13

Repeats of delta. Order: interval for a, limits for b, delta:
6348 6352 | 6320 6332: -0.18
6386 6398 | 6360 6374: -0.81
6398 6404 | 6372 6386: -0.05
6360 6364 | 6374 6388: 0.66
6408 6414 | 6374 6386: -0.51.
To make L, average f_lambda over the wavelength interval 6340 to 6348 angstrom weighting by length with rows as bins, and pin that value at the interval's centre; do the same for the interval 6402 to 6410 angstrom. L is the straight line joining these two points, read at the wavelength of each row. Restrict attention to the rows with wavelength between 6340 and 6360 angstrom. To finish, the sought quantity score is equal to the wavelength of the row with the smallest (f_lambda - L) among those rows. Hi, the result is 6351.0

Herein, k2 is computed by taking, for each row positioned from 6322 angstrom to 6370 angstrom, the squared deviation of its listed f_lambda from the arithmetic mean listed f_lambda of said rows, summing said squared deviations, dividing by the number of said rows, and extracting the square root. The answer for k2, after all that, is 0.55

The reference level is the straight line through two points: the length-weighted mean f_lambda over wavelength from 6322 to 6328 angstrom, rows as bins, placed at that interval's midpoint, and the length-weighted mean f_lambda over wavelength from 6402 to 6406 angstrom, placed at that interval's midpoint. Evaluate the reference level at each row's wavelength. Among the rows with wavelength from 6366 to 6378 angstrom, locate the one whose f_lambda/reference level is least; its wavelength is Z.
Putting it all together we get 6373.0 angstrom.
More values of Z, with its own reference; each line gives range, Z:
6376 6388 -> 6385.0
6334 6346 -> 6335.0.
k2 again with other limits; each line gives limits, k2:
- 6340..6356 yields 0.44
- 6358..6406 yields 0.63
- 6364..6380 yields 0.55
